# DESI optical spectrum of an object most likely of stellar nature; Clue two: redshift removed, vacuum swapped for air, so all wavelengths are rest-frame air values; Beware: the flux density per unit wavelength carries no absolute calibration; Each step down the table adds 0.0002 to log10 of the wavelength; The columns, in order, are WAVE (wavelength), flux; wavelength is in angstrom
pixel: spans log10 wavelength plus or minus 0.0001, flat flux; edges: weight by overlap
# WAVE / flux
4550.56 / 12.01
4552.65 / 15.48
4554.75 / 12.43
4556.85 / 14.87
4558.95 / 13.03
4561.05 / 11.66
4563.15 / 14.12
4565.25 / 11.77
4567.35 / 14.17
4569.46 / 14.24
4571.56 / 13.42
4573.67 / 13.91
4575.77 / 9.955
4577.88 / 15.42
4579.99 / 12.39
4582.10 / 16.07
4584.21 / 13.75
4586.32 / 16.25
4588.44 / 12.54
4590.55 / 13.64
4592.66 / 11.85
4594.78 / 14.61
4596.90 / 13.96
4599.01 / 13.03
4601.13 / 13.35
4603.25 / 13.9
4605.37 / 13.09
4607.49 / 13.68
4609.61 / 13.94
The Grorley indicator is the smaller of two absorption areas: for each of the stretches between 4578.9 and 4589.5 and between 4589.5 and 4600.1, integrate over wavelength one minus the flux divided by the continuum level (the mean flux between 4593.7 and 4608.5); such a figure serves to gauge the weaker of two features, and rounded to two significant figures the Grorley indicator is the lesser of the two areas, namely -0.42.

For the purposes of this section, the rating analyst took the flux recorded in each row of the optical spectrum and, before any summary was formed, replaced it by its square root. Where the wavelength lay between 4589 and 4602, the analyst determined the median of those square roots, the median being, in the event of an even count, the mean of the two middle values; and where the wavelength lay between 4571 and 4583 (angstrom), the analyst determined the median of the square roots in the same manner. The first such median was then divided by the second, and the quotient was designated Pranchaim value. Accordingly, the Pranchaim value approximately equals 0.99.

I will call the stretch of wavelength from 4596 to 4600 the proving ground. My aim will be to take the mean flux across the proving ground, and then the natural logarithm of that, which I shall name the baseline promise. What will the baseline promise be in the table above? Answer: 2.60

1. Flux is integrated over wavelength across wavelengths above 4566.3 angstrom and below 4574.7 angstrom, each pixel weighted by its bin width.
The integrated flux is 117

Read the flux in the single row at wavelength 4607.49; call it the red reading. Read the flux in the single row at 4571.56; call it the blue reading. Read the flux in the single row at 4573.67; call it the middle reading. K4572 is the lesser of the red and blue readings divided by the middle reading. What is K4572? 0.96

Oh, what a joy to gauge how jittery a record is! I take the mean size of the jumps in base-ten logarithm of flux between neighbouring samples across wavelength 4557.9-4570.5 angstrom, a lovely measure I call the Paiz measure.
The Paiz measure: 0.059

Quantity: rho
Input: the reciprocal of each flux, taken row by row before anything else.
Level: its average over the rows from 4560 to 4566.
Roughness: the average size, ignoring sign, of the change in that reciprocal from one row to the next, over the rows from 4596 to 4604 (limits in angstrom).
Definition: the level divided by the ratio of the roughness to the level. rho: 2.0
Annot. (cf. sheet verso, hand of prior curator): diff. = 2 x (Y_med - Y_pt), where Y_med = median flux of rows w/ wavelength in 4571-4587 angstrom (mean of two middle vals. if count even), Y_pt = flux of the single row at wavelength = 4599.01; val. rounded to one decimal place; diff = 1.6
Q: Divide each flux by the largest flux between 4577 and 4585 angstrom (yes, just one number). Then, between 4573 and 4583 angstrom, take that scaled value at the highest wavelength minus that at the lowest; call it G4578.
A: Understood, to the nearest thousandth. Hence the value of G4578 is 0.134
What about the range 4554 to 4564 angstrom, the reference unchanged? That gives 0.105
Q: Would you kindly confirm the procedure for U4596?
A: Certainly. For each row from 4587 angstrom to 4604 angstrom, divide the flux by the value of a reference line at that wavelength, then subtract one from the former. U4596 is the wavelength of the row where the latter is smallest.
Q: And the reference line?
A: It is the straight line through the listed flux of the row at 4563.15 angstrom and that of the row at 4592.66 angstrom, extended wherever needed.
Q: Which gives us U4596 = 4592.66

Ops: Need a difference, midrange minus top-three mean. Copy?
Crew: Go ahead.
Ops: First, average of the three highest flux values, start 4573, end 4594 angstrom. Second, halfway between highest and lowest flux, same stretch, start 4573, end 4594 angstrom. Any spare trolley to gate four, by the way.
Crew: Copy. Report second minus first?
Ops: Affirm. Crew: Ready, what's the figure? -2.81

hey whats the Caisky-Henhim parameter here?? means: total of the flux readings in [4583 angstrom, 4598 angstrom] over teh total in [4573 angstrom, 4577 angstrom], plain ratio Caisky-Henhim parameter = 4.0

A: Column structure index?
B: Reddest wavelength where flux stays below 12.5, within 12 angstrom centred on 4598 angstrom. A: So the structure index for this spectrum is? 4592.66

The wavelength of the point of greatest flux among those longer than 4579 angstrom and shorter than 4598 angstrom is 4586.32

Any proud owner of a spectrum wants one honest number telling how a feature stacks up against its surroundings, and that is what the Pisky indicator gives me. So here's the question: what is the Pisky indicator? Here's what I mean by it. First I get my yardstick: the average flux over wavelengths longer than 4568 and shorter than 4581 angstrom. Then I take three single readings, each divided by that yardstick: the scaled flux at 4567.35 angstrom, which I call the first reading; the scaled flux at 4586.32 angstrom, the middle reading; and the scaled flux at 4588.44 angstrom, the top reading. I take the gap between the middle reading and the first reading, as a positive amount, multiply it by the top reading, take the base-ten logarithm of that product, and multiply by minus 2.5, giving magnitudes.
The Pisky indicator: 2.1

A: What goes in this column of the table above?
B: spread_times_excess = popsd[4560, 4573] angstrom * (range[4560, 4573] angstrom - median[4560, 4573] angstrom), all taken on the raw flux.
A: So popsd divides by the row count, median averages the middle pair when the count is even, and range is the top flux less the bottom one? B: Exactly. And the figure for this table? -12.4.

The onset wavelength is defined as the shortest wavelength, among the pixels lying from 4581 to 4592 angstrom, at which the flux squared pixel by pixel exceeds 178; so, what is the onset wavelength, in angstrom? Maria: 4582.10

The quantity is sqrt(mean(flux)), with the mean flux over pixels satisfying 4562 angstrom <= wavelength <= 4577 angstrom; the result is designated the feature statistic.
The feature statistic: 3.62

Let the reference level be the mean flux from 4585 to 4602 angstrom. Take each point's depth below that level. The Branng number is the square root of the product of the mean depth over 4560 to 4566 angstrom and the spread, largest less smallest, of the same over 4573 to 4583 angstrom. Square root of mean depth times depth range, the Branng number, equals 2.6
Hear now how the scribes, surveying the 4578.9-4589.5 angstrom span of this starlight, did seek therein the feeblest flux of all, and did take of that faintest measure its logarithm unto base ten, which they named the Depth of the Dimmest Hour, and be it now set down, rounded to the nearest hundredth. 1.09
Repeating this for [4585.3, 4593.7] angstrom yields 1.07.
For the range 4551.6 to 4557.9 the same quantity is 1.09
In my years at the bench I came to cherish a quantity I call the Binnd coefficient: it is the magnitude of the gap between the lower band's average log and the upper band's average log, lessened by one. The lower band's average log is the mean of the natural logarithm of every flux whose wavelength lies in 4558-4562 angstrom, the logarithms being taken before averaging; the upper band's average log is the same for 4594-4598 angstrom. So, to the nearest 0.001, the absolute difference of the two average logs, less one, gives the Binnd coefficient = -0.853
